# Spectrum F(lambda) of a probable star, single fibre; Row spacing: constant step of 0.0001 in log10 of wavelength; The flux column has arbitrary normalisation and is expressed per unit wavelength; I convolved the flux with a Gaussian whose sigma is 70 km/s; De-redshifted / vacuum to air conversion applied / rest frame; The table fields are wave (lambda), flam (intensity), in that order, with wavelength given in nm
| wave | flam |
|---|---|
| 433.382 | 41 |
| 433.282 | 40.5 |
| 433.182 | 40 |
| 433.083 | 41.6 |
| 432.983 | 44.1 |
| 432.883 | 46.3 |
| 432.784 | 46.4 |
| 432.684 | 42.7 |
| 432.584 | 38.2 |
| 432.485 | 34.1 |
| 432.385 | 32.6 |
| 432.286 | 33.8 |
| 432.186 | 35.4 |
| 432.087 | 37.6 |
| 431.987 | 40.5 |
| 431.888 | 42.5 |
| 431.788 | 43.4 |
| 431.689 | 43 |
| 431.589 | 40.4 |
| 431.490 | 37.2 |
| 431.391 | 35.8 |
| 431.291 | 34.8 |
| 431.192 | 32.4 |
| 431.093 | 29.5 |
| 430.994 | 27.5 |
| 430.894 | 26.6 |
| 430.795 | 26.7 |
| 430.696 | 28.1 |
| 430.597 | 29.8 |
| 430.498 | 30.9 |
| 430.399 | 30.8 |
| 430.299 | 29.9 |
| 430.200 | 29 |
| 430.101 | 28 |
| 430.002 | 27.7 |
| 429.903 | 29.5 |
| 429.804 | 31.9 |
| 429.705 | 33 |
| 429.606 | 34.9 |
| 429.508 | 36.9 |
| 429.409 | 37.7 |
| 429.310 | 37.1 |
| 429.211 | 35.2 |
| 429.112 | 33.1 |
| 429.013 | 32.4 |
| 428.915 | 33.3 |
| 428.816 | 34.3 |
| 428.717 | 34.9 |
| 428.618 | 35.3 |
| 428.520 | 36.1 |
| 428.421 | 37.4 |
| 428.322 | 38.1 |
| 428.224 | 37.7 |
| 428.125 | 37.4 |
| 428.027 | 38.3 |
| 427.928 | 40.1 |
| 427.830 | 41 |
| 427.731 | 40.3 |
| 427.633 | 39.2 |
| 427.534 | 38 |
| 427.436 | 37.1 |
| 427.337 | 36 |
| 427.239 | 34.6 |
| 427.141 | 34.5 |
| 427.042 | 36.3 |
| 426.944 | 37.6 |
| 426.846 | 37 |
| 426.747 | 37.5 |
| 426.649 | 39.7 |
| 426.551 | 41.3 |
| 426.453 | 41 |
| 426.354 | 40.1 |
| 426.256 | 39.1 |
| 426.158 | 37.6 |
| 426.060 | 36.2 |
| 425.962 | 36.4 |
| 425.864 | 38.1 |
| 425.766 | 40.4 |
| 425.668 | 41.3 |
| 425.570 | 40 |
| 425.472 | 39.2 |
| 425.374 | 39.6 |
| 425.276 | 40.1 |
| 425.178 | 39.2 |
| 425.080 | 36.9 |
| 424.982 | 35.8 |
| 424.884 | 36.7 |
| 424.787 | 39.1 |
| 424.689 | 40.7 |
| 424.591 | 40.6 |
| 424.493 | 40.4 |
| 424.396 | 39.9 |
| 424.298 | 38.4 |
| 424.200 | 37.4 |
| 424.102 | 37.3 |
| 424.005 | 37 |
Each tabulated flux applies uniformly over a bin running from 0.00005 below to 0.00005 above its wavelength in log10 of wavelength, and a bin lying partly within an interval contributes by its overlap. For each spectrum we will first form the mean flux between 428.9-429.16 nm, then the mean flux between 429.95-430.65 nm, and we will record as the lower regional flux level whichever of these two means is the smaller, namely 29.4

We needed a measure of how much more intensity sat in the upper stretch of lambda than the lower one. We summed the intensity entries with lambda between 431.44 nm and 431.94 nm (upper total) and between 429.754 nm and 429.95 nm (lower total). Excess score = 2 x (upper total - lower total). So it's 290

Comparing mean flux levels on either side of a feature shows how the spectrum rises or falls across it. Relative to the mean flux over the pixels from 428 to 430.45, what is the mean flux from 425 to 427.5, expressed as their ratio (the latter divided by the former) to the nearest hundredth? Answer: 1.13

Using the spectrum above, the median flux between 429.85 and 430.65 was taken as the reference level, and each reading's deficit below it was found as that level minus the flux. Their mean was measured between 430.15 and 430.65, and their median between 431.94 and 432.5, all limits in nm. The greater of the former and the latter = -0.4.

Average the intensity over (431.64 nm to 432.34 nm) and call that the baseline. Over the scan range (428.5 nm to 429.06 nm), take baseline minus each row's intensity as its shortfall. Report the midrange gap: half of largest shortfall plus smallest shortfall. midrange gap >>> 5.2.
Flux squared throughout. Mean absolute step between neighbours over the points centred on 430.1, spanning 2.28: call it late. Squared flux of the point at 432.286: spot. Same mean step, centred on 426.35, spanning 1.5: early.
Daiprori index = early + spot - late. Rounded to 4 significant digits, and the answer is 1151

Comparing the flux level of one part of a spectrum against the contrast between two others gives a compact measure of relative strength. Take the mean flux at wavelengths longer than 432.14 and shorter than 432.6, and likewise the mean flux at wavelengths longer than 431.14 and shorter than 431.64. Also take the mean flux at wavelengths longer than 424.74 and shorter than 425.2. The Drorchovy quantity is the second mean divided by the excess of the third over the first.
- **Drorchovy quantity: 13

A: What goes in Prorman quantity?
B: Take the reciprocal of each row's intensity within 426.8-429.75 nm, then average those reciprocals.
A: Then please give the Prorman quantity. 0.0275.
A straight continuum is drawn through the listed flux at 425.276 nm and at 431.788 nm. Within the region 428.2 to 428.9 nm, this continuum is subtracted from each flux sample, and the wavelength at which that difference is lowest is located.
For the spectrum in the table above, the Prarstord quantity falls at 428.816 nm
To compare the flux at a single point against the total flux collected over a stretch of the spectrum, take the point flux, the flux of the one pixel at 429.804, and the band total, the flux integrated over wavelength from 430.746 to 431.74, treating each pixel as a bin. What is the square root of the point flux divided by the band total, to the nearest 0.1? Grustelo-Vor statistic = 1.0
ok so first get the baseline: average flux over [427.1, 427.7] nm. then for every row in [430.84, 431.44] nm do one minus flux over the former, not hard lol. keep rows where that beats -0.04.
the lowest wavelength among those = 430.894 nm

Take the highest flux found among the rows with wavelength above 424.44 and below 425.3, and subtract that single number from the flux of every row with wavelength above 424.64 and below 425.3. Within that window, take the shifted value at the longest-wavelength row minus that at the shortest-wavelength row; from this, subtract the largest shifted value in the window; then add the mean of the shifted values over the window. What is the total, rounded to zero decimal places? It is -3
